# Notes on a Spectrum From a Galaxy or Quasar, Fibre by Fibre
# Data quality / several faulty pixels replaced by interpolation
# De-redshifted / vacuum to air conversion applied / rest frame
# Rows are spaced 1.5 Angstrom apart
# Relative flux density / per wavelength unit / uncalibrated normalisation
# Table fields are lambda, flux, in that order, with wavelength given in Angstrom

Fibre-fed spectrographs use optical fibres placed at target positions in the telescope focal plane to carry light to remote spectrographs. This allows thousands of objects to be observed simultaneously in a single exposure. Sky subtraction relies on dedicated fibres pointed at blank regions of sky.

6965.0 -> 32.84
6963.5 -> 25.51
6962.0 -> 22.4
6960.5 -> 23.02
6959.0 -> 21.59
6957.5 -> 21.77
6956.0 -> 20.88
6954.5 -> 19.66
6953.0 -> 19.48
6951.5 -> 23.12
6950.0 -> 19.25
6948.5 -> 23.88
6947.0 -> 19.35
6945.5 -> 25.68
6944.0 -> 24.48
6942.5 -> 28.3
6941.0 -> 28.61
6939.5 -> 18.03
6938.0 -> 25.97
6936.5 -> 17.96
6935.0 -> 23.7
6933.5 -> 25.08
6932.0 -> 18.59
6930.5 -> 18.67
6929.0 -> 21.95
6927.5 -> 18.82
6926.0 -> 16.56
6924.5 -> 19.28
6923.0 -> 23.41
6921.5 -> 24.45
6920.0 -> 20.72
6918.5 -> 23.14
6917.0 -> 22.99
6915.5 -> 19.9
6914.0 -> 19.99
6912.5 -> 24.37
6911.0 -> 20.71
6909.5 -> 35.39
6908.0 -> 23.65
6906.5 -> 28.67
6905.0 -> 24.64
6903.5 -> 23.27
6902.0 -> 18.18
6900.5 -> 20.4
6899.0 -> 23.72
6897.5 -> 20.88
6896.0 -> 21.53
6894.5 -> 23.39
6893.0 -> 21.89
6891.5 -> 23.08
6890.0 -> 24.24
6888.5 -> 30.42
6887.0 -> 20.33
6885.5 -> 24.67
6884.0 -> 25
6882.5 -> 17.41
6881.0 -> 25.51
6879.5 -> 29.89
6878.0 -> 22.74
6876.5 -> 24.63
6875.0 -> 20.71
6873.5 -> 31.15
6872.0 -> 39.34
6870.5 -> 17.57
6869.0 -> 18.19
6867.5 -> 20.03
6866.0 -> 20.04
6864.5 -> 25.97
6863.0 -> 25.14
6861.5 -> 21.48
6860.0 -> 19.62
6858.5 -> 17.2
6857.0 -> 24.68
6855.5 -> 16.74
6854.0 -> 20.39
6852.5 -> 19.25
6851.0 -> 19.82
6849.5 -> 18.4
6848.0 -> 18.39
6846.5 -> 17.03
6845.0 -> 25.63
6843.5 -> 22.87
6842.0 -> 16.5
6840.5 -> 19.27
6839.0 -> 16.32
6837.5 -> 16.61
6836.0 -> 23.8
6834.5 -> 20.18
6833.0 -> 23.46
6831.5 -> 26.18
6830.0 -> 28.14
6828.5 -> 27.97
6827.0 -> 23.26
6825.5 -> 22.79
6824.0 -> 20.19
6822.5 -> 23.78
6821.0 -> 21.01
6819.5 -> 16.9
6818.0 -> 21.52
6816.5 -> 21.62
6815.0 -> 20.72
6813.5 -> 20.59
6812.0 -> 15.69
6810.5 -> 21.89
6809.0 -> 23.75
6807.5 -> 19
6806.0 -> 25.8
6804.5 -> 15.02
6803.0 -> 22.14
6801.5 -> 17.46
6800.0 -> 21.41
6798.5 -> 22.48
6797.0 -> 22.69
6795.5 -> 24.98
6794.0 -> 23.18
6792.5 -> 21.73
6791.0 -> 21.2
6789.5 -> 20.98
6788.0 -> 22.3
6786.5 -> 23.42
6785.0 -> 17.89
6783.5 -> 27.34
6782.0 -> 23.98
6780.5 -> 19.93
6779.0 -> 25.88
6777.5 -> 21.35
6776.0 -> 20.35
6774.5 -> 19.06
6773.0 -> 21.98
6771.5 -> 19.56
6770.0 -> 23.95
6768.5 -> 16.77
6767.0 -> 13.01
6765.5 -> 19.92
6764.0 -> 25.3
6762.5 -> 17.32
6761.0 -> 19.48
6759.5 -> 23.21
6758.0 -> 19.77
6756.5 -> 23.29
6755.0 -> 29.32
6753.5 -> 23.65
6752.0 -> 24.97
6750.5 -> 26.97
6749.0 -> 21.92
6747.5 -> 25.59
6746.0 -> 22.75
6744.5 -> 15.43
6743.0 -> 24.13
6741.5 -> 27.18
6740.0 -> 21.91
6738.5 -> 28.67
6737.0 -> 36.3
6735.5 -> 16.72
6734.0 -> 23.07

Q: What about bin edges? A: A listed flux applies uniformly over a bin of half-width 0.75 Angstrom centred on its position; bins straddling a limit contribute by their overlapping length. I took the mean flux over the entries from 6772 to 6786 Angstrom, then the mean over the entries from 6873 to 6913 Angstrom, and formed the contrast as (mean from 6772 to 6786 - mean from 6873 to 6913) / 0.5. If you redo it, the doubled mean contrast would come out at -4.2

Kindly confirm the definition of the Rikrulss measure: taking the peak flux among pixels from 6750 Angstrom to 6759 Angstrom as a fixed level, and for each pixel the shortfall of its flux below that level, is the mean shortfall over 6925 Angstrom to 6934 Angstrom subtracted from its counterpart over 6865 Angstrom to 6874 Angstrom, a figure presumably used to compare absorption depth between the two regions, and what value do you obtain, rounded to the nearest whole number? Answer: -4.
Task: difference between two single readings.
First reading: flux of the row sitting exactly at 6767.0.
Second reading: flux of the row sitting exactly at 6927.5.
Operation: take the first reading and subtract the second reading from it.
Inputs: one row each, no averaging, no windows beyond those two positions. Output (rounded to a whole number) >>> -6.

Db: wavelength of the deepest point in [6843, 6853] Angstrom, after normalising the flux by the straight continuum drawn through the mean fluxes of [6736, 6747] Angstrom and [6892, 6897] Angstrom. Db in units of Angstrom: 6846.5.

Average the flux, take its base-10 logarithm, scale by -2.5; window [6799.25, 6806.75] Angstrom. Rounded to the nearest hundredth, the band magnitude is -3.27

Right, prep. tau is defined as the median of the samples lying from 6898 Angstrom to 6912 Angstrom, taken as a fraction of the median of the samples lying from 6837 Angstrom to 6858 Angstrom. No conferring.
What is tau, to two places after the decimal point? 1.26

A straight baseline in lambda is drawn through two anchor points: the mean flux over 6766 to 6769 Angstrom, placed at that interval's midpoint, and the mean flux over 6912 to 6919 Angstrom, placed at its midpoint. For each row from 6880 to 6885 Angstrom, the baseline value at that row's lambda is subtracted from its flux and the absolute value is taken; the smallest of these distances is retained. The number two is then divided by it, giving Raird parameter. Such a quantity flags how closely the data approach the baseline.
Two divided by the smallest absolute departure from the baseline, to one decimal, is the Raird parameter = 0.7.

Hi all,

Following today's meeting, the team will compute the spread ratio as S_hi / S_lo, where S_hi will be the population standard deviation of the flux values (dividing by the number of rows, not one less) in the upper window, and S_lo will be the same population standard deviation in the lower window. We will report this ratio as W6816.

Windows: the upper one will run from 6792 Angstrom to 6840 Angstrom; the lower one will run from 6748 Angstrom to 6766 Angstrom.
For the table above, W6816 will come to 1.0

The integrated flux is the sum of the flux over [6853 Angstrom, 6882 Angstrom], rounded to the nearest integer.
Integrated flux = 441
